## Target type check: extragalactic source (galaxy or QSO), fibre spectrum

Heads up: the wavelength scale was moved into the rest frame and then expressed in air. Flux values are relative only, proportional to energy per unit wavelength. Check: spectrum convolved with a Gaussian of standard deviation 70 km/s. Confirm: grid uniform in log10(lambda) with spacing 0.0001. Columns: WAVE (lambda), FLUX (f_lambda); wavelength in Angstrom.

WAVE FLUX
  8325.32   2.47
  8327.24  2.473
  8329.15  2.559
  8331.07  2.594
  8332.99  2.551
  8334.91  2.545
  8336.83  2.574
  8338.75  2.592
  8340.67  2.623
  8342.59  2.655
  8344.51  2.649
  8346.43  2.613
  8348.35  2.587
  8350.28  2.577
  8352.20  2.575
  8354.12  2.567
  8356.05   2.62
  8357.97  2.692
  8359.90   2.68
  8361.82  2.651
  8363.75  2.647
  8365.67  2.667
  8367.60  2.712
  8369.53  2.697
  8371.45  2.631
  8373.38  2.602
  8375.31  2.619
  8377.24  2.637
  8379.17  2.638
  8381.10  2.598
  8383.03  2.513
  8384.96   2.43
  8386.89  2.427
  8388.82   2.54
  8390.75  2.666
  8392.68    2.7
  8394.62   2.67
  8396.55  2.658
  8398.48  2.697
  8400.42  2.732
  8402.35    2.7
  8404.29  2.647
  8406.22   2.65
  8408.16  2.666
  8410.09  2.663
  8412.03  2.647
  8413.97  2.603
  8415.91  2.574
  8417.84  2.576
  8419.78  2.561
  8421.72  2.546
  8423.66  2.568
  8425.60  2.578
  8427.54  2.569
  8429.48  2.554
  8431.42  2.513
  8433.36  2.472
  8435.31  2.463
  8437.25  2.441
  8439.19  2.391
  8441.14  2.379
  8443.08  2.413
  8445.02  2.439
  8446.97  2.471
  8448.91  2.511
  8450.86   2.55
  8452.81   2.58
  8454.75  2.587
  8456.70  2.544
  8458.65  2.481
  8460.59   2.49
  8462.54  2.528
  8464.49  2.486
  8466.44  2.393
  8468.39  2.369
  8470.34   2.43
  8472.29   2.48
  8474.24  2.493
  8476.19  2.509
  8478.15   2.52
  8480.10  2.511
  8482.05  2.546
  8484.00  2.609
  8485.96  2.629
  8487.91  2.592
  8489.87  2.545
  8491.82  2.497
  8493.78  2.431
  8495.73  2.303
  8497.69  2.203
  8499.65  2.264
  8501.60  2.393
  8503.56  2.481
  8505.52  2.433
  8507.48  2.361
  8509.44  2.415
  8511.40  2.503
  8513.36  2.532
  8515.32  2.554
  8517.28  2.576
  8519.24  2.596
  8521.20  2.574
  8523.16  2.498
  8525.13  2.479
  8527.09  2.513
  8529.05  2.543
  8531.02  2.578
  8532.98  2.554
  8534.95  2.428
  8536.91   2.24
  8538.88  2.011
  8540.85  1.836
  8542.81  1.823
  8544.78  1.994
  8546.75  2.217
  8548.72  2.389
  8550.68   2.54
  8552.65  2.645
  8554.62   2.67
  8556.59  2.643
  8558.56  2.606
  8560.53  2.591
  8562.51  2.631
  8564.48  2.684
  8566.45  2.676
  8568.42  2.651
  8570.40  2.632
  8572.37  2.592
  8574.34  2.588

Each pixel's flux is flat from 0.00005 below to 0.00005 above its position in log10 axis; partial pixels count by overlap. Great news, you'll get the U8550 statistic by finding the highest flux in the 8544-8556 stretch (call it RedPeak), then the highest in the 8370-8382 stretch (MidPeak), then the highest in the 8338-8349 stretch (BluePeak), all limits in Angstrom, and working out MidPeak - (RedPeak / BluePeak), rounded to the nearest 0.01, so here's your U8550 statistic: 1.63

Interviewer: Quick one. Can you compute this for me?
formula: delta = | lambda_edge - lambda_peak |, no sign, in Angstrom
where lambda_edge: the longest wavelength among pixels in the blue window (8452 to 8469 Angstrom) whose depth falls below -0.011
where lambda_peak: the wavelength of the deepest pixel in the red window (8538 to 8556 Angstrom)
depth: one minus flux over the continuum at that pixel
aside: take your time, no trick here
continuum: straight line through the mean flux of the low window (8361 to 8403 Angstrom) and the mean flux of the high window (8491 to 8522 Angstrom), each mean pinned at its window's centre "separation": 88.1 Angstrom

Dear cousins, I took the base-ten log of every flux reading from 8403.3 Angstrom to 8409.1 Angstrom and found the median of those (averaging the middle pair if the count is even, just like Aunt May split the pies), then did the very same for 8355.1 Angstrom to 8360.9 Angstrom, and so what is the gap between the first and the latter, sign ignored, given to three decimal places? 0.005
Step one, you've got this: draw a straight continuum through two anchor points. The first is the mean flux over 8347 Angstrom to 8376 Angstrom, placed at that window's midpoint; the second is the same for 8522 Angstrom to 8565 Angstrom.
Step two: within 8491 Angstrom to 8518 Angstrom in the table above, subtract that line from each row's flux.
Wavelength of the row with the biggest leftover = 8517.28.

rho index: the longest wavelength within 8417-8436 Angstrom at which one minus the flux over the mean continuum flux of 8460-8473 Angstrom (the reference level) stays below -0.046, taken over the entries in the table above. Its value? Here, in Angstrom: 8427.54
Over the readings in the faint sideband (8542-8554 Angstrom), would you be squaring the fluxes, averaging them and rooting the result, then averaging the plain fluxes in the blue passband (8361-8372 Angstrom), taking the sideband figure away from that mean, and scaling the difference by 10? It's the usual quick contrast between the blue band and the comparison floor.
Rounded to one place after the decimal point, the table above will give 3.8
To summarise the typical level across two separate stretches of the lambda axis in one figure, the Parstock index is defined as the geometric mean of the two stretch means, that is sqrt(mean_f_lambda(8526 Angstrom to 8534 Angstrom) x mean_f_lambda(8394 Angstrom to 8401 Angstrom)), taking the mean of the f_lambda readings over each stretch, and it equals 2.62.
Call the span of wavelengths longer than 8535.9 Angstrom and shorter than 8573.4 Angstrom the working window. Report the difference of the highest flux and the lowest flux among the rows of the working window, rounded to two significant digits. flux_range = 0.86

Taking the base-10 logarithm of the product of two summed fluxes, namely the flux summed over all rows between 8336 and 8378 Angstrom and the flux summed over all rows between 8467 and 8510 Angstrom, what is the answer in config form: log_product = 3.495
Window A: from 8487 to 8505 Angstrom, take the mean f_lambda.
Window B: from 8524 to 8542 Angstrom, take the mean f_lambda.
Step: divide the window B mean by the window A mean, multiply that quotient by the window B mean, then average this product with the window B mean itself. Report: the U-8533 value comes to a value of 2.32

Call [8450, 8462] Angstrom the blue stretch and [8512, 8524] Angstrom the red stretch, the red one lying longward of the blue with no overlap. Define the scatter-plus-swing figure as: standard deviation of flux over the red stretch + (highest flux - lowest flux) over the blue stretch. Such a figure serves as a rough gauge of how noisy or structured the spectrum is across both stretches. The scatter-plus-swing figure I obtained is 0.14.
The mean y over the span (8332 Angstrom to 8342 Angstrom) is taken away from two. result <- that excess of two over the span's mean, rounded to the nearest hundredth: -0.58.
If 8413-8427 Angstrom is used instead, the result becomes -0.57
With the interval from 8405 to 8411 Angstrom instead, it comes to -0.66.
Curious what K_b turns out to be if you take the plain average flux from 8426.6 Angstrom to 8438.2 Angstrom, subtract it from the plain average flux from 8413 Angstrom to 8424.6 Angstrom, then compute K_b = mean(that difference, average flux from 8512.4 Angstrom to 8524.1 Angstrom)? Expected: 1.31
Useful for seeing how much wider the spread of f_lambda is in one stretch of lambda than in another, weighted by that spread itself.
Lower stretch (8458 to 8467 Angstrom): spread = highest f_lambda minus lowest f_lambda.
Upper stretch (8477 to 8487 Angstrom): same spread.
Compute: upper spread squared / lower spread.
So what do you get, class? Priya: 0.10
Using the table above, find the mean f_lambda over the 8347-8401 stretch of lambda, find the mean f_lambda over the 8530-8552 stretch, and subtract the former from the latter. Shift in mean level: -0.4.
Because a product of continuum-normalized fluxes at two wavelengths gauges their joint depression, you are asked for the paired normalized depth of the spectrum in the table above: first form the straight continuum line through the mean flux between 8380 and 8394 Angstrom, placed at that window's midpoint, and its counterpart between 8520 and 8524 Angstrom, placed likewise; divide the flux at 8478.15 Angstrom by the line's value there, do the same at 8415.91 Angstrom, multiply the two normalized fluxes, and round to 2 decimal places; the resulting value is 1.00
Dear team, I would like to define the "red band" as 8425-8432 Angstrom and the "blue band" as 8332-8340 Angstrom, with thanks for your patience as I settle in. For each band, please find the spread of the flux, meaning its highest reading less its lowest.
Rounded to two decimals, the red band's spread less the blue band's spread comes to 0.02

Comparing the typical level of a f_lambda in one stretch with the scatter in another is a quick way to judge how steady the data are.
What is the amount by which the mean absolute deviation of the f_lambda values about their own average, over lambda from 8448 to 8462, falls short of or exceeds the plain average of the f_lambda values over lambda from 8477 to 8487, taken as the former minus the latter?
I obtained -2.53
